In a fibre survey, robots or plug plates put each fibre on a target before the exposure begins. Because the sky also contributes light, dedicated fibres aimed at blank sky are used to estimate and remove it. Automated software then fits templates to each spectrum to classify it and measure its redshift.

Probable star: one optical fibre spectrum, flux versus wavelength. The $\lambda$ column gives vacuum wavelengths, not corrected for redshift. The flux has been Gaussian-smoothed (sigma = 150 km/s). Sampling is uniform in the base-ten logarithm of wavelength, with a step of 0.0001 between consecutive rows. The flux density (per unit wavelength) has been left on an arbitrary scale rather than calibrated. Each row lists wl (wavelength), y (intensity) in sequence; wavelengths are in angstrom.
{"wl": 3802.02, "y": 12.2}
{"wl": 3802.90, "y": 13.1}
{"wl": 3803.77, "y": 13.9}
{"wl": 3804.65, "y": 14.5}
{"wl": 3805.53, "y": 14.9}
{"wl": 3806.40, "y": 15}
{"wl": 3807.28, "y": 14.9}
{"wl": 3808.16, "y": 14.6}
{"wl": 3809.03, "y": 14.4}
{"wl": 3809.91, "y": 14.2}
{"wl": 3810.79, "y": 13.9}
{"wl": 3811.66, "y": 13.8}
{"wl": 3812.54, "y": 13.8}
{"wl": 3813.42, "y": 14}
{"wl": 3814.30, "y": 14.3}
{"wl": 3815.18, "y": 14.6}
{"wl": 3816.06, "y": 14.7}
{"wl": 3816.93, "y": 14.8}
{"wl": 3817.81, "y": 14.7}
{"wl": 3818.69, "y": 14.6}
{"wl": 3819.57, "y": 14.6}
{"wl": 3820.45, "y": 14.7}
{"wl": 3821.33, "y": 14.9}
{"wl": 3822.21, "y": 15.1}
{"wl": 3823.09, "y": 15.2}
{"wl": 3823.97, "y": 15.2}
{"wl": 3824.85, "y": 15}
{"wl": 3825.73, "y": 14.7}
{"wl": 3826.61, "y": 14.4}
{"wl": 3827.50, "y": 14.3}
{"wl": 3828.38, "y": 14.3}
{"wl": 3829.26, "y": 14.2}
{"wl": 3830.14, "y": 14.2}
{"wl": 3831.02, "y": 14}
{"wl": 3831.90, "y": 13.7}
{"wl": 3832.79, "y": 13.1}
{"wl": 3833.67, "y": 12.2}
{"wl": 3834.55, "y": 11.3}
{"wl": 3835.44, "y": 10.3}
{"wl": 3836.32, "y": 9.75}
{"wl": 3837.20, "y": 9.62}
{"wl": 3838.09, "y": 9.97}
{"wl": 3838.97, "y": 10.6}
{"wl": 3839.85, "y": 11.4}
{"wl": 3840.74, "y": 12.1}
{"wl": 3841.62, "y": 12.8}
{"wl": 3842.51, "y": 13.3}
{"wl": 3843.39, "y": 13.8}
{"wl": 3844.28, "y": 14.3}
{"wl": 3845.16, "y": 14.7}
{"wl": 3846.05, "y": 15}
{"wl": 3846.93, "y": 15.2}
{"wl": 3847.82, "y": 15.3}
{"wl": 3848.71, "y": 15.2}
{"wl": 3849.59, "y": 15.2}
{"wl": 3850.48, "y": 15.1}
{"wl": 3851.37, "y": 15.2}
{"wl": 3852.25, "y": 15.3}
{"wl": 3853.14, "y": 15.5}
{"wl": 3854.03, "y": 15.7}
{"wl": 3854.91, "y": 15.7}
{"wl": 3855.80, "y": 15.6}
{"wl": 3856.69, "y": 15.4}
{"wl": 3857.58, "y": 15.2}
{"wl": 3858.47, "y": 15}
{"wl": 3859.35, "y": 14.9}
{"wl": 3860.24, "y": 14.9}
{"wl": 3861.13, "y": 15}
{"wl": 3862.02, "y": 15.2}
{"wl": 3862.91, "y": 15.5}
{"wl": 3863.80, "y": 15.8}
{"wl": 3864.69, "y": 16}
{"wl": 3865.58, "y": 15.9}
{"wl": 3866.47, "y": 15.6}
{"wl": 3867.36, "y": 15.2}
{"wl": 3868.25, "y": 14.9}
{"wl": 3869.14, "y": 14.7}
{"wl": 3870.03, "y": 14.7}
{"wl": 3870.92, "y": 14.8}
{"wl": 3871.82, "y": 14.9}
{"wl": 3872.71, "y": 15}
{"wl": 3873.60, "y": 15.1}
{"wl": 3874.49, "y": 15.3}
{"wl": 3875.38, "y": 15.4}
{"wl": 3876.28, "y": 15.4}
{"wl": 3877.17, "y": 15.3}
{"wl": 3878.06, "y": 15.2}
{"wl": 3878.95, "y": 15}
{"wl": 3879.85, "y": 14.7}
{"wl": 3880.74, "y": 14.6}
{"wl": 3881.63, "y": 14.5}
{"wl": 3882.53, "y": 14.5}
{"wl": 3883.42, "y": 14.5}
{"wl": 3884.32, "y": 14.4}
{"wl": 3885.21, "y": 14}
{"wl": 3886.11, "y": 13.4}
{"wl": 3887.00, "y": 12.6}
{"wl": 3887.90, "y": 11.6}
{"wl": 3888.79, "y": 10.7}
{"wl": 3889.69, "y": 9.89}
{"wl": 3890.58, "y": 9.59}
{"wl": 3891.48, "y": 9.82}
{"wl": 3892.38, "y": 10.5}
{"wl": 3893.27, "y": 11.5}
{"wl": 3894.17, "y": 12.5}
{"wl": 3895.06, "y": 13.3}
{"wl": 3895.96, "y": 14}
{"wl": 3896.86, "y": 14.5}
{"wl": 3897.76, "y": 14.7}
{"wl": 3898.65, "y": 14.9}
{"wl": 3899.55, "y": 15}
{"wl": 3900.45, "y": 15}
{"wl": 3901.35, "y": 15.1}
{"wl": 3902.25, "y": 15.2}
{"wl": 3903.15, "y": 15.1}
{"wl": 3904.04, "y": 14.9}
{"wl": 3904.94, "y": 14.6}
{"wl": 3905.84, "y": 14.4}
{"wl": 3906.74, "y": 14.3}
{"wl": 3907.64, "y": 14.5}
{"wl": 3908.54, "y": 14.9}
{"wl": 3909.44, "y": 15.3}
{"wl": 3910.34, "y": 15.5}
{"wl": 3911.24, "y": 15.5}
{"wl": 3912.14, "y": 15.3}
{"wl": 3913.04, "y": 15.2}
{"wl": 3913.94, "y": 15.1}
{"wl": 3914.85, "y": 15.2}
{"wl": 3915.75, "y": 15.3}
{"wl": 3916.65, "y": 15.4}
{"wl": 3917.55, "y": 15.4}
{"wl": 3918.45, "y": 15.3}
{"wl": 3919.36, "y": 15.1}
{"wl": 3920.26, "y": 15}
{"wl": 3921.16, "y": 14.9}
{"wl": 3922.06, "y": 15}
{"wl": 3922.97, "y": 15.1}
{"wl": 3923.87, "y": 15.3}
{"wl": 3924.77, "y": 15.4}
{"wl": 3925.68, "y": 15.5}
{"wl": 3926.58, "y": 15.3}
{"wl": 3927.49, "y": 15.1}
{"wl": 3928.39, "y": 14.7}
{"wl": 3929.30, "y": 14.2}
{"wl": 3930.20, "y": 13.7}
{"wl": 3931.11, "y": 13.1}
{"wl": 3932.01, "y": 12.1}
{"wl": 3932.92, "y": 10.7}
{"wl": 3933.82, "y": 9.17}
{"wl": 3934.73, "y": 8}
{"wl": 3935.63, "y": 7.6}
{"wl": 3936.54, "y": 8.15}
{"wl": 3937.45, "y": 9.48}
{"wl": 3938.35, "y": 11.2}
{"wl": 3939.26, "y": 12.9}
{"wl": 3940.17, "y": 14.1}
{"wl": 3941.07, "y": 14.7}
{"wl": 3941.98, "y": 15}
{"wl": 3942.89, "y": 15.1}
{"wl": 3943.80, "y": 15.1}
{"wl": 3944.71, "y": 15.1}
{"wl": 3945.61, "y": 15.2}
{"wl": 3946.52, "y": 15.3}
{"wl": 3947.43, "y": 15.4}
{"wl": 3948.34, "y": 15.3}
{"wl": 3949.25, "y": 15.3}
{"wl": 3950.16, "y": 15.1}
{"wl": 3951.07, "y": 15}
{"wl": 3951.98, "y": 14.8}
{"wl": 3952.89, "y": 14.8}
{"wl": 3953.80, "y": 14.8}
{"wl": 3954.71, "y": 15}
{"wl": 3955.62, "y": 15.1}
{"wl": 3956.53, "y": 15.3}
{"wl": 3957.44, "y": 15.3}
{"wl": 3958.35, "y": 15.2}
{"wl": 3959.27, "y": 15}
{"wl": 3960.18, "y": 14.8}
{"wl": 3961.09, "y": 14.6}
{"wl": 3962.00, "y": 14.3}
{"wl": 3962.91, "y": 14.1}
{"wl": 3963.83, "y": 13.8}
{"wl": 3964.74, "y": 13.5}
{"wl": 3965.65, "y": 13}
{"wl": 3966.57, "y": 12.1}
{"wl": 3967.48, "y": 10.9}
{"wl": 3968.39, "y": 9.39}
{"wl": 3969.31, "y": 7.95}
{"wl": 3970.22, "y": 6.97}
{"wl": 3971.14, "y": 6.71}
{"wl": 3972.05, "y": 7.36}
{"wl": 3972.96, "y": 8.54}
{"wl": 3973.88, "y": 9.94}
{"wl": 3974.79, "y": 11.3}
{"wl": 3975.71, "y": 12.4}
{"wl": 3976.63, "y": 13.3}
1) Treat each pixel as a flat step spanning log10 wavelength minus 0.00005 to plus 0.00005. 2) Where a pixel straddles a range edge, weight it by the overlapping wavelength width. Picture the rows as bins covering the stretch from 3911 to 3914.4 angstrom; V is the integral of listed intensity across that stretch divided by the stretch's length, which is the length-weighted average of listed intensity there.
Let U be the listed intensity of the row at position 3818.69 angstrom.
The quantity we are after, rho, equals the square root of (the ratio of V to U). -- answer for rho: 1.02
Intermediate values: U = 14.6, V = 15.2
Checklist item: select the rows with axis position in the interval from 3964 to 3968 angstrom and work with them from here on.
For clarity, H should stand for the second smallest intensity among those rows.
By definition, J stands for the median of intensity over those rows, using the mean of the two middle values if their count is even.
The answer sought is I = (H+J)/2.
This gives 12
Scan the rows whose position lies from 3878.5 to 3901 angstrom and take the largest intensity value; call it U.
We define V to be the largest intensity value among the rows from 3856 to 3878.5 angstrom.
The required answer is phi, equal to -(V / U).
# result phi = -1.07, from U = 15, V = 16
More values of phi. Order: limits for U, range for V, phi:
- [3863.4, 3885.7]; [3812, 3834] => -0.95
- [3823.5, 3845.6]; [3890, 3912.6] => -1.02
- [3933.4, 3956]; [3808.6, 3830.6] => -0.99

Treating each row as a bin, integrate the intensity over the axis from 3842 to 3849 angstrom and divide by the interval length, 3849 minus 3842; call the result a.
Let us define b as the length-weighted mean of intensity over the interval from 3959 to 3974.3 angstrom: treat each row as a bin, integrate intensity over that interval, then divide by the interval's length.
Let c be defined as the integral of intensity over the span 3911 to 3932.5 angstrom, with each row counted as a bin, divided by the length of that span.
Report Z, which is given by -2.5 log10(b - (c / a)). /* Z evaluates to -2.53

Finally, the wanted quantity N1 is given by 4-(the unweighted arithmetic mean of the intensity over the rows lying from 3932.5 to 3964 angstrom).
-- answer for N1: -9.7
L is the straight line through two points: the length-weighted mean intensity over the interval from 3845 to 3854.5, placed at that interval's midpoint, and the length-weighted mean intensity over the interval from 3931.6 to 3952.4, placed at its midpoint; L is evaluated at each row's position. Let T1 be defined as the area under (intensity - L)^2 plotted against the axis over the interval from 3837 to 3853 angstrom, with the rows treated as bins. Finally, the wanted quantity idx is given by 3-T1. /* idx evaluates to -106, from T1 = 109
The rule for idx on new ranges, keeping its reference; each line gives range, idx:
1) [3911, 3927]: -41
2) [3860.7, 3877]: -3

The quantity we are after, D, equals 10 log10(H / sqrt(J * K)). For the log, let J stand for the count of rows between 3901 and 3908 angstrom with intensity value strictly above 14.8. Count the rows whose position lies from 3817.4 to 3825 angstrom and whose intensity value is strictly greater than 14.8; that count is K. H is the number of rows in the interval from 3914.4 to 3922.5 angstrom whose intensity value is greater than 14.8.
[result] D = 3.0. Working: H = 9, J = 4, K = 5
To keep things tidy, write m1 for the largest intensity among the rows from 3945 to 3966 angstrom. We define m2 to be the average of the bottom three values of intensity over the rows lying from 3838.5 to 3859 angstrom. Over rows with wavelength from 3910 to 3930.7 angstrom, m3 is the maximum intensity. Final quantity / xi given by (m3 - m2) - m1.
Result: -11.3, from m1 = 15.4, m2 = 11.4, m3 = 15.5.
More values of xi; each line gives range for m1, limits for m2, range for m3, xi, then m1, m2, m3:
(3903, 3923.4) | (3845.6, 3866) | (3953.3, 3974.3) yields -15.1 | 15.5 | 14.9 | 15.3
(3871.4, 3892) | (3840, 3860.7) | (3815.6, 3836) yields -12.9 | 15.4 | 12.7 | 15.2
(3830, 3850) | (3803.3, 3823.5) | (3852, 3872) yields -13.1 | 15.3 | 13.8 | 16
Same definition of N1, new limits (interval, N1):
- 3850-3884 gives -11.2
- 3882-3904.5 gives -9.2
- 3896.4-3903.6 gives -10.9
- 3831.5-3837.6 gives -7.4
